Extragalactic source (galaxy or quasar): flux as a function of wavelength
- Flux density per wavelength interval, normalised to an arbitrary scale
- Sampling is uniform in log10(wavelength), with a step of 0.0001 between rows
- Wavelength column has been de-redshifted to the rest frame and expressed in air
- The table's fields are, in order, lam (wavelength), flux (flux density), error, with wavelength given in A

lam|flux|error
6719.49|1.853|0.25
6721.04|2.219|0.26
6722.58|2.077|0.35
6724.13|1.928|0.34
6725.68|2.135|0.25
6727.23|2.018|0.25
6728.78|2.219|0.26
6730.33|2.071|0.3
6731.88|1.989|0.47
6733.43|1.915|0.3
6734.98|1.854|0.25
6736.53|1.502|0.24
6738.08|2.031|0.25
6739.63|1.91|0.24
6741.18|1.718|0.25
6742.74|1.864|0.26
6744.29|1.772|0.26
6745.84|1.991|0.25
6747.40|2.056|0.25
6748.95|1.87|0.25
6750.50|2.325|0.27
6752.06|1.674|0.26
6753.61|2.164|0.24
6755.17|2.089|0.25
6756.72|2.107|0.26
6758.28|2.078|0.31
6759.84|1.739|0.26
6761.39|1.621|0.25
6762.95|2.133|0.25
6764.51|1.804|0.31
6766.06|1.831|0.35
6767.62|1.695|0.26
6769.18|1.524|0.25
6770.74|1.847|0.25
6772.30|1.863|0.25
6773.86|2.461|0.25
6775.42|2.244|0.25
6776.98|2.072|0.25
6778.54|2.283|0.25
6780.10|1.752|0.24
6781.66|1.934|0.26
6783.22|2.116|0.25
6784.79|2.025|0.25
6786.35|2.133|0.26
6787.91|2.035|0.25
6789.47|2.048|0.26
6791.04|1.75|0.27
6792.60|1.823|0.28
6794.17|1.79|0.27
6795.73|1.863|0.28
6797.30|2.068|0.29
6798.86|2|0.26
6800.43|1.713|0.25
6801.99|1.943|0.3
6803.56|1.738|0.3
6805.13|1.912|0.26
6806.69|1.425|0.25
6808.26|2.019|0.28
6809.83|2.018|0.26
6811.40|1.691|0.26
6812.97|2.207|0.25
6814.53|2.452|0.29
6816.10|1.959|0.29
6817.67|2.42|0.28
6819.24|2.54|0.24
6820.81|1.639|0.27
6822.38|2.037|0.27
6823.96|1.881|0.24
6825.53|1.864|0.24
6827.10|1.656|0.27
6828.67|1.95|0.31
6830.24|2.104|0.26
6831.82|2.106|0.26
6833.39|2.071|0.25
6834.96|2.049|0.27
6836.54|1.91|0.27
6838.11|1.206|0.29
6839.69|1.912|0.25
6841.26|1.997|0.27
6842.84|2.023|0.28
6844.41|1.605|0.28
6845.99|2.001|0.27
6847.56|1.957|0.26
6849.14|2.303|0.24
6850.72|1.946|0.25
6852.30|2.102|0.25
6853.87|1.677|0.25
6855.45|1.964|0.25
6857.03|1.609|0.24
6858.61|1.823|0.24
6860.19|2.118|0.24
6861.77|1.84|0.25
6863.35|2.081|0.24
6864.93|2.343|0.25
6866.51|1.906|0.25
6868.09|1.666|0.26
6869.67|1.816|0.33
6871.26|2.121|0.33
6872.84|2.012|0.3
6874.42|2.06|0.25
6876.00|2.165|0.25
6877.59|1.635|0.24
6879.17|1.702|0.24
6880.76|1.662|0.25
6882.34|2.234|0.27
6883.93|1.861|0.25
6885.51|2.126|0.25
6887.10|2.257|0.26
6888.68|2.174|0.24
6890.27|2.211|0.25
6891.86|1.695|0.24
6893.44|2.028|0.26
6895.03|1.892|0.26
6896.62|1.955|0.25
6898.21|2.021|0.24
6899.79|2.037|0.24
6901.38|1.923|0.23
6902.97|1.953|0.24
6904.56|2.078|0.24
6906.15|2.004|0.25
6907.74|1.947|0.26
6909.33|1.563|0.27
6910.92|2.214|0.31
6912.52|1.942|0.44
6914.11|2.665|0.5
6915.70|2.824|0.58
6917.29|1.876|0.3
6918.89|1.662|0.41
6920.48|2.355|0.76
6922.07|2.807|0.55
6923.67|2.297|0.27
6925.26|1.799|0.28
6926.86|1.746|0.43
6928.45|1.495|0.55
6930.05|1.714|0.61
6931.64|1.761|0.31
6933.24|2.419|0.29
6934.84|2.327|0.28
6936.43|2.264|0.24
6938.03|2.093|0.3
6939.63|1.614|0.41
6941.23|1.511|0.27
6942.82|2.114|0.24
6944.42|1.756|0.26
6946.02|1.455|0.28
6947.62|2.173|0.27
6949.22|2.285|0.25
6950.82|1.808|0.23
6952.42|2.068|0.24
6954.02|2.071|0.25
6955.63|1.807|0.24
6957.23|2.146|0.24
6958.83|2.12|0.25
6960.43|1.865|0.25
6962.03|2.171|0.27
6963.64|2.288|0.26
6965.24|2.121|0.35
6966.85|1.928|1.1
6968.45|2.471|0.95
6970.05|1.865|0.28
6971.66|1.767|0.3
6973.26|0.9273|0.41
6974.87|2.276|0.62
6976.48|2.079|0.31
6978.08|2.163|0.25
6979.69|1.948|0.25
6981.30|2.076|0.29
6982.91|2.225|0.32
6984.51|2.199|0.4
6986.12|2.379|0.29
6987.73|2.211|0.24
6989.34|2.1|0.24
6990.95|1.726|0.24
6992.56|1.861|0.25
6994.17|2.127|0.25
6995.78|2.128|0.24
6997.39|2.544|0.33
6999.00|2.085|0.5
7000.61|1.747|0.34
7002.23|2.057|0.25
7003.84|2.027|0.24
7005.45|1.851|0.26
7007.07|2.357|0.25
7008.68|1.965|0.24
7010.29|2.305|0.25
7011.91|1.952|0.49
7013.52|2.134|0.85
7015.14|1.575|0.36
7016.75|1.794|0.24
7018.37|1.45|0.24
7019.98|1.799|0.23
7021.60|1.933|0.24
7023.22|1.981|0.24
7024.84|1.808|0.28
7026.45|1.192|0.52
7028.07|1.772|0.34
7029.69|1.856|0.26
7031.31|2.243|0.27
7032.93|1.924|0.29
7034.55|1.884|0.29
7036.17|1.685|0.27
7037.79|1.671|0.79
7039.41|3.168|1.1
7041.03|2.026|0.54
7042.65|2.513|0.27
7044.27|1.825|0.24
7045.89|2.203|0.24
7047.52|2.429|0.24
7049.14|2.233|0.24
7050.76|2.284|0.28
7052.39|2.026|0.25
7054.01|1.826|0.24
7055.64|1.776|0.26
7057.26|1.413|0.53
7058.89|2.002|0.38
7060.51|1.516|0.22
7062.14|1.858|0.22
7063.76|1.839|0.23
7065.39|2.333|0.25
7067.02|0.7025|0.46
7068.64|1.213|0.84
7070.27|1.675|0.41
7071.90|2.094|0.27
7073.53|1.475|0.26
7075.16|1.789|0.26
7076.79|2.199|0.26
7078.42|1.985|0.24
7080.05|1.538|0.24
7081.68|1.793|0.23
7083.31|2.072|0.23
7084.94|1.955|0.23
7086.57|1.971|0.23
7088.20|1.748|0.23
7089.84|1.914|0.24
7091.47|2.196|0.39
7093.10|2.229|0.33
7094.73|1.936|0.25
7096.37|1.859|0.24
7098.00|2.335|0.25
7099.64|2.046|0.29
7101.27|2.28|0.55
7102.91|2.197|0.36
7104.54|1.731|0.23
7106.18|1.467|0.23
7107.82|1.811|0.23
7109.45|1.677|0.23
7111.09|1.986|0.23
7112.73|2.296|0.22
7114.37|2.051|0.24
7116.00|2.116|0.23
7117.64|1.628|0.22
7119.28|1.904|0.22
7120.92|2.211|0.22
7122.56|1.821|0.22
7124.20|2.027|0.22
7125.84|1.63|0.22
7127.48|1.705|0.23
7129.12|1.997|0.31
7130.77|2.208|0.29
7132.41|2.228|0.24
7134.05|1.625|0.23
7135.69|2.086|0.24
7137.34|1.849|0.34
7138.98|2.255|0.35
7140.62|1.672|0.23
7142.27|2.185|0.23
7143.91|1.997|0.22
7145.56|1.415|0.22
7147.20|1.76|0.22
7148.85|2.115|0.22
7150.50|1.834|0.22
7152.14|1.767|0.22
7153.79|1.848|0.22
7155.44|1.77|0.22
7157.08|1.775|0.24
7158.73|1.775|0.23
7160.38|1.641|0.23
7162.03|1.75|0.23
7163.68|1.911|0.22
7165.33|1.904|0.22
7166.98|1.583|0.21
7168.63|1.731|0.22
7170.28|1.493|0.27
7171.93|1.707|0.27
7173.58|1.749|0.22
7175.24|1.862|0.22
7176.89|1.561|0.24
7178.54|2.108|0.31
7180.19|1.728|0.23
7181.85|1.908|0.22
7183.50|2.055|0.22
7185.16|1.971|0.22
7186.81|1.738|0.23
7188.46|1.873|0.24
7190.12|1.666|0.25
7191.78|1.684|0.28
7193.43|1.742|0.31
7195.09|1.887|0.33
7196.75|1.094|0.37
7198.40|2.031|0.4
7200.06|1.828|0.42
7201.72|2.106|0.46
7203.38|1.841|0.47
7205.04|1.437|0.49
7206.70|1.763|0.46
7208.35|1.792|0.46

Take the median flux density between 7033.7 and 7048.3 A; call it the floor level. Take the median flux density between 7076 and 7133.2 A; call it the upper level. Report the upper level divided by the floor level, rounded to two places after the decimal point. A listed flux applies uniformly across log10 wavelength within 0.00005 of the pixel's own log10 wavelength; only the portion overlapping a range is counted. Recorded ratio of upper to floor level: 0.98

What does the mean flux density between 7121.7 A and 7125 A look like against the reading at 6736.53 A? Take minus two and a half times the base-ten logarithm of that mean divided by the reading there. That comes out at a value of -0.27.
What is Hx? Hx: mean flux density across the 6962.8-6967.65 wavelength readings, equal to 2.1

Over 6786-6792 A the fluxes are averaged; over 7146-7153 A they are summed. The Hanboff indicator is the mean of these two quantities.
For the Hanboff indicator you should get 4.73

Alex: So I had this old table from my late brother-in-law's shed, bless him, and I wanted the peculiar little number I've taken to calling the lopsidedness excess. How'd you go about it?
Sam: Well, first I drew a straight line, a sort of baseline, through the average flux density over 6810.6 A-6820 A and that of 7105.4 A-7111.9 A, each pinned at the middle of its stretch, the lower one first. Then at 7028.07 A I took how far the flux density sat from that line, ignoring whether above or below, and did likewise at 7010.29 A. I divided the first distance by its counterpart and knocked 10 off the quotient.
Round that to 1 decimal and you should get -9.8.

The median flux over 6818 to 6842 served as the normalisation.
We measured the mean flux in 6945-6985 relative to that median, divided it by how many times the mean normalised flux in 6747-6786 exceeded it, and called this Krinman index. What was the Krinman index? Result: 1.05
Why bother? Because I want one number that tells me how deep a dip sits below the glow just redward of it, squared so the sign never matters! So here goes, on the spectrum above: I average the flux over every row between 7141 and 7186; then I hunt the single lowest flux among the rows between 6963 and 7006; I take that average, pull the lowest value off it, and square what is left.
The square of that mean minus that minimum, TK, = 0.78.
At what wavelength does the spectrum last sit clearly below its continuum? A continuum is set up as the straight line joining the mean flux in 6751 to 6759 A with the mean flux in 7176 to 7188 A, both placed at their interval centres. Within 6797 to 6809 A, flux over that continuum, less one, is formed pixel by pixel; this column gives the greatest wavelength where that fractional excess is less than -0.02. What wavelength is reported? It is 6806.69 A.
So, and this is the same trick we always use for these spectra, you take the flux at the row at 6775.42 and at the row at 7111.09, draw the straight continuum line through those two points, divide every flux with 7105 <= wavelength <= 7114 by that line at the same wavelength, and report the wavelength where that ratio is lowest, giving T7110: 7106.18 A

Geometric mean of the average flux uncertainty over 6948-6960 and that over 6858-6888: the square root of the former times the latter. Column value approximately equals 0.252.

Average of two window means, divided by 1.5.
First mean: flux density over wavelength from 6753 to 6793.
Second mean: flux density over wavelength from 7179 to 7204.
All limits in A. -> 1.26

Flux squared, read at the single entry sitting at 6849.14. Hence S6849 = 5.3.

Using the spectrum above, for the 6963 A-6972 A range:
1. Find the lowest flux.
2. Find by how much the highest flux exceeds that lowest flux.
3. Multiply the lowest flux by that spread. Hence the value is 1.2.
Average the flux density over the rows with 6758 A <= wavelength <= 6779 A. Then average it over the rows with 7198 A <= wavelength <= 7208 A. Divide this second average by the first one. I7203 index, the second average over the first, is 0.94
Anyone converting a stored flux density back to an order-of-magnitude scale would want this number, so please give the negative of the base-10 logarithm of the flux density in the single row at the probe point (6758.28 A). -0.32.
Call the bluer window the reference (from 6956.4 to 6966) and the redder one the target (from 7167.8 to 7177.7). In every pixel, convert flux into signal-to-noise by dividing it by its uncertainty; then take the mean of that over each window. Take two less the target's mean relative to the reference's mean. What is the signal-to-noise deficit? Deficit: 1.11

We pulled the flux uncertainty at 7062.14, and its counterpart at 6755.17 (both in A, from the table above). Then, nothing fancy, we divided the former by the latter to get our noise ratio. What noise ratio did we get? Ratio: 0.88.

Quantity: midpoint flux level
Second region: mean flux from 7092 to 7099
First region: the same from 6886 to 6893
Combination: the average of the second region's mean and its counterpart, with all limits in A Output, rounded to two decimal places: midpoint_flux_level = 2.09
